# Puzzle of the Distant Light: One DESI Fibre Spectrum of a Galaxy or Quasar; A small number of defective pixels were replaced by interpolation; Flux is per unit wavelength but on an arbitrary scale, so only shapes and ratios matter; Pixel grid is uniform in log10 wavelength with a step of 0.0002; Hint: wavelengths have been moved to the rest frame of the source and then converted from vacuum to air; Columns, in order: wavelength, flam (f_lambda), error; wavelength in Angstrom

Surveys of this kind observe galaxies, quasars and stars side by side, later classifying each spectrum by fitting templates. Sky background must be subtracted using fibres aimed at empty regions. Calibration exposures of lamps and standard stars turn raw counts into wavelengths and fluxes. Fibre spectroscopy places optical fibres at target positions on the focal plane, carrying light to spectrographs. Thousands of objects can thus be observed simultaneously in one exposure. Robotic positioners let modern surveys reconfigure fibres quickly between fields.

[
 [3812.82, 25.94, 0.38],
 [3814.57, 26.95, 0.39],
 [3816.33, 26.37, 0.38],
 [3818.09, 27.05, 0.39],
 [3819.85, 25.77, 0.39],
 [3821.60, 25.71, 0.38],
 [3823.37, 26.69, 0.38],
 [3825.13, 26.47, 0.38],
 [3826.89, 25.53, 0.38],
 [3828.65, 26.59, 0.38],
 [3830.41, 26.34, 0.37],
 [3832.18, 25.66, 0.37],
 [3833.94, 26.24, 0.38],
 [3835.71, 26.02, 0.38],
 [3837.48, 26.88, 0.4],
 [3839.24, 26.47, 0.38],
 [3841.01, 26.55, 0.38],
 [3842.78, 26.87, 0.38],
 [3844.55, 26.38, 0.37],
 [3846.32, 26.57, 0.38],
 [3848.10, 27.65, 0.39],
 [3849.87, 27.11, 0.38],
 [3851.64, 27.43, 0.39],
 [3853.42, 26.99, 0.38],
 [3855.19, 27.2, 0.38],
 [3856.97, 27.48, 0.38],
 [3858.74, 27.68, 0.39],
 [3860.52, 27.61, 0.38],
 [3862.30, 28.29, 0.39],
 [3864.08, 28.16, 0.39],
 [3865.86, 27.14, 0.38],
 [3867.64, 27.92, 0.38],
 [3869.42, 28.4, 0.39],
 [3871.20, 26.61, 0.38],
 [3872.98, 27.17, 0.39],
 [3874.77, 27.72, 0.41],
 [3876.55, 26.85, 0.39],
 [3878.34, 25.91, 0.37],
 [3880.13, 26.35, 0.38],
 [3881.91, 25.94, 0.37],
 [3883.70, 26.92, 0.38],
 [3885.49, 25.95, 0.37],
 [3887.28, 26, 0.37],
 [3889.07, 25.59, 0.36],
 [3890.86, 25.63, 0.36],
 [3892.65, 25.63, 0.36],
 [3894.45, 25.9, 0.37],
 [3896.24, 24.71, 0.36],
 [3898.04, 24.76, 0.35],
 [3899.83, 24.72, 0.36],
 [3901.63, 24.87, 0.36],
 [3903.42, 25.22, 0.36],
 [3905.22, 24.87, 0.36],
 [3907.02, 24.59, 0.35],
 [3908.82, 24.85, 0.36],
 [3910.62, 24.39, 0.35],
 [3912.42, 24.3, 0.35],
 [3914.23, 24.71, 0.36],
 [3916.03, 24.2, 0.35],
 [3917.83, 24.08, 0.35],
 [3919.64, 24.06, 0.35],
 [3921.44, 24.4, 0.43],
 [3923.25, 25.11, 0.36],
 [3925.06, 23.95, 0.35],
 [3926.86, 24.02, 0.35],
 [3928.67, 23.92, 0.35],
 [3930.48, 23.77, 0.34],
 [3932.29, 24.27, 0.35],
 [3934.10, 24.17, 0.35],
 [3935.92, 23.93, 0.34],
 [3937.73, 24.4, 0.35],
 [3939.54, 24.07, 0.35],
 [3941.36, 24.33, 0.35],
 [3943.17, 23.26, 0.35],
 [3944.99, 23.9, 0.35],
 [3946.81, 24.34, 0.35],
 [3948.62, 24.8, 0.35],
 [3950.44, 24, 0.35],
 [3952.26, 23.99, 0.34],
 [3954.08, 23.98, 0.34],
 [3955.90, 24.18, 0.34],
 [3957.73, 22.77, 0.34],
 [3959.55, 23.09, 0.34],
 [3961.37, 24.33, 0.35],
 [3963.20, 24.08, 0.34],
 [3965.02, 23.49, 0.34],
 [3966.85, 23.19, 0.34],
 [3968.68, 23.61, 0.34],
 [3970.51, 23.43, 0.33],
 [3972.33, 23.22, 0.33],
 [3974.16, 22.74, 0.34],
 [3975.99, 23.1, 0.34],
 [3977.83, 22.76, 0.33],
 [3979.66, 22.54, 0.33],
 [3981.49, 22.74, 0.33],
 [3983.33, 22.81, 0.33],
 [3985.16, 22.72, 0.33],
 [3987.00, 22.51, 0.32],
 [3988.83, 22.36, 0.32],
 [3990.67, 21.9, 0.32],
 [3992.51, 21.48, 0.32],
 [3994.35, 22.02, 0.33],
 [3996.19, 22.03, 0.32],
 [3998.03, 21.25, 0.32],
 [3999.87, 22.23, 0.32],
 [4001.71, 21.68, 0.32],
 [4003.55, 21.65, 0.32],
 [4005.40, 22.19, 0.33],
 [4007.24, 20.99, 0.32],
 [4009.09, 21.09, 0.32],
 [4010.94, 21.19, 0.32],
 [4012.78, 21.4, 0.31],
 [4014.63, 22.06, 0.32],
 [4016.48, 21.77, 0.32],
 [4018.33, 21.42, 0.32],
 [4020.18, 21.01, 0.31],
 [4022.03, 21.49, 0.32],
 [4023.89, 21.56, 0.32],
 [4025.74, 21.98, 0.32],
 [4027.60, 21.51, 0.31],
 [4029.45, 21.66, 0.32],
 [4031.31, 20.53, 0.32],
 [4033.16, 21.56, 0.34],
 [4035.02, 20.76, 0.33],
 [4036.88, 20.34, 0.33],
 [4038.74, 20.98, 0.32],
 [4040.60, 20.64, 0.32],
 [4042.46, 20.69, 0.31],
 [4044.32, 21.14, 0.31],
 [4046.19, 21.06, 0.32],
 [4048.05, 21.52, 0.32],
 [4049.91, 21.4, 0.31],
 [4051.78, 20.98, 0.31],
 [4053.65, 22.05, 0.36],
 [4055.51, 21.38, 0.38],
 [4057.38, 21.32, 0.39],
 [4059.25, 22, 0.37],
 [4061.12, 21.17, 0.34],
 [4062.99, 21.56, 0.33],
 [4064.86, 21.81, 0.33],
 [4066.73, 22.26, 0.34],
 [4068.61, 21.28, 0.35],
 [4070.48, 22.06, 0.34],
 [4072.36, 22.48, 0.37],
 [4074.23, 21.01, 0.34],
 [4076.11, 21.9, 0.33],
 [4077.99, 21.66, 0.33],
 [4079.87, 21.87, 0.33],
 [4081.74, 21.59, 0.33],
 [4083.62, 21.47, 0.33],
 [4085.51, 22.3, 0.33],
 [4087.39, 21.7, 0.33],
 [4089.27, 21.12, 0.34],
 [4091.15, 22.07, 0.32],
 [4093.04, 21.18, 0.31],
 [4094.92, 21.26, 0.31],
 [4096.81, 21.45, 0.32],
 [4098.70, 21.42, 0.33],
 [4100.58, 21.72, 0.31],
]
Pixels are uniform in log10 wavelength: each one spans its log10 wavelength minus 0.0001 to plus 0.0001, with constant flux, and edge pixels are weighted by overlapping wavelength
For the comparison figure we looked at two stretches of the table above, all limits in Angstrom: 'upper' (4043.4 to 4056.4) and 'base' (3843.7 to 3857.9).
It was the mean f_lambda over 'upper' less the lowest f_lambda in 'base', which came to -5.0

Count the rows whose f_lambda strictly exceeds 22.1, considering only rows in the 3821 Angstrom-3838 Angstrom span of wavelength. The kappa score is 10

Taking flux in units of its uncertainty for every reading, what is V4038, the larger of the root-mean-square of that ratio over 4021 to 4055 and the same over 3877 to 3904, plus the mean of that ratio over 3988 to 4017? 137.8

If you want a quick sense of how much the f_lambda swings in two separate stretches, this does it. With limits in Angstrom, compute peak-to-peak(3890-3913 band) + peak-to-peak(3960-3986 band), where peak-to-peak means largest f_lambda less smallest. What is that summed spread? 3.4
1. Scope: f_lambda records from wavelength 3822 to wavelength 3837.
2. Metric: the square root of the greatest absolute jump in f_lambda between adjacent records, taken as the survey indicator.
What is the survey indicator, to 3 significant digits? 1.03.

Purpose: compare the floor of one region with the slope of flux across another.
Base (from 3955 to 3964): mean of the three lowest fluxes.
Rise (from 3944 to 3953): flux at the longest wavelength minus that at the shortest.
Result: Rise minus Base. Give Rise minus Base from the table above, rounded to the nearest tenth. -23.2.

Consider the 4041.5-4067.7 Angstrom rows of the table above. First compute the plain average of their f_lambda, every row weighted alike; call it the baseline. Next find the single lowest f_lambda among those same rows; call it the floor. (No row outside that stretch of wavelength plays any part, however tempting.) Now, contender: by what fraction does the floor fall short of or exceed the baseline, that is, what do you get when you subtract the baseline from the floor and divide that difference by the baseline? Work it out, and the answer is -0.04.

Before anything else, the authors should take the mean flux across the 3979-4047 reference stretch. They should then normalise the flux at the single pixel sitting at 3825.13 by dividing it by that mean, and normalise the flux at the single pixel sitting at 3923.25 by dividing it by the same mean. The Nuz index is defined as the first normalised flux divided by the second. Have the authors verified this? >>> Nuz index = 1.05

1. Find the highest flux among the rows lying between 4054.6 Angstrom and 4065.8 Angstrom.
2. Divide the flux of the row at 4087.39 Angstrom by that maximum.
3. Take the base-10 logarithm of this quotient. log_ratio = -0.01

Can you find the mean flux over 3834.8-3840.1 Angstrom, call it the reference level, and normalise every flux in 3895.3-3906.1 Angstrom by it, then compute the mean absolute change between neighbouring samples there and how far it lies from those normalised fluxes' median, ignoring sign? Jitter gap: 0.93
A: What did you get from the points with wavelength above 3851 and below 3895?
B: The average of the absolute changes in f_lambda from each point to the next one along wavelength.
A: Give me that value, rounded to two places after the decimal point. 0.52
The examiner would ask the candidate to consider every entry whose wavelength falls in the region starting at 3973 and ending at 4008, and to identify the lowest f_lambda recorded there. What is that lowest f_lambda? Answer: 20.99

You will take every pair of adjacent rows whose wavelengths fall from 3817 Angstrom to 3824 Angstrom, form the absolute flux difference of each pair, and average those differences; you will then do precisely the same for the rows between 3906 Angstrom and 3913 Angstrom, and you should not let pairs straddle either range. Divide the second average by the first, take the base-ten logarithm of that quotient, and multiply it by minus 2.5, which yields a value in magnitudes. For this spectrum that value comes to 1.1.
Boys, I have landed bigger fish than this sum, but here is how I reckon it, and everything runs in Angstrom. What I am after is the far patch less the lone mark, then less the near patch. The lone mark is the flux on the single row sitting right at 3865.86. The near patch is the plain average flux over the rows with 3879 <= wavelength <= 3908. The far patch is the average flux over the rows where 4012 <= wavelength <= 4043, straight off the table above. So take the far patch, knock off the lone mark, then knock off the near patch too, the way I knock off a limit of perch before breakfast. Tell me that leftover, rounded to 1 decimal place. -31.4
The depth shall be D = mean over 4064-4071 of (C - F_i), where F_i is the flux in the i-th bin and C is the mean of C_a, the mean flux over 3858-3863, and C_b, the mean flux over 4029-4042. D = 2.5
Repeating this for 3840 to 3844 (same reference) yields -2.3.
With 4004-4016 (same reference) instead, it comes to 2.9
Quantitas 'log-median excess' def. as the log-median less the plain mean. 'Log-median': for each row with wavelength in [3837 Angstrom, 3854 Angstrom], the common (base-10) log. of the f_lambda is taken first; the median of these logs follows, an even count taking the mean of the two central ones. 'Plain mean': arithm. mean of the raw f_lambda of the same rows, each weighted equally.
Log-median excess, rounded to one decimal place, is -25.5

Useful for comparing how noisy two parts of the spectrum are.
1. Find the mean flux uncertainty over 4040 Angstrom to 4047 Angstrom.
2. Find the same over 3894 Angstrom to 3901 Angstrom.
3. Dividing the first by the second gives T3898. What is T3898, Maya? 0.875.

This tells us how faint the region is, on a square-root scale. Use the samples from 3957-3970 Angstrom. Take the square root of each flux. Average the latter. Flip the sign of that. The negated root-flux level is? -4.85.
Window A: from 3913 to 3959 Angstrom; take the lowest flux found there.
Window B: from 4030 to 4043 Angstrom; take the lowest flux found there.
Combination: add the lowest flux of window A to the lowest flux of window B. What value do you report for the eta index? 43.1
